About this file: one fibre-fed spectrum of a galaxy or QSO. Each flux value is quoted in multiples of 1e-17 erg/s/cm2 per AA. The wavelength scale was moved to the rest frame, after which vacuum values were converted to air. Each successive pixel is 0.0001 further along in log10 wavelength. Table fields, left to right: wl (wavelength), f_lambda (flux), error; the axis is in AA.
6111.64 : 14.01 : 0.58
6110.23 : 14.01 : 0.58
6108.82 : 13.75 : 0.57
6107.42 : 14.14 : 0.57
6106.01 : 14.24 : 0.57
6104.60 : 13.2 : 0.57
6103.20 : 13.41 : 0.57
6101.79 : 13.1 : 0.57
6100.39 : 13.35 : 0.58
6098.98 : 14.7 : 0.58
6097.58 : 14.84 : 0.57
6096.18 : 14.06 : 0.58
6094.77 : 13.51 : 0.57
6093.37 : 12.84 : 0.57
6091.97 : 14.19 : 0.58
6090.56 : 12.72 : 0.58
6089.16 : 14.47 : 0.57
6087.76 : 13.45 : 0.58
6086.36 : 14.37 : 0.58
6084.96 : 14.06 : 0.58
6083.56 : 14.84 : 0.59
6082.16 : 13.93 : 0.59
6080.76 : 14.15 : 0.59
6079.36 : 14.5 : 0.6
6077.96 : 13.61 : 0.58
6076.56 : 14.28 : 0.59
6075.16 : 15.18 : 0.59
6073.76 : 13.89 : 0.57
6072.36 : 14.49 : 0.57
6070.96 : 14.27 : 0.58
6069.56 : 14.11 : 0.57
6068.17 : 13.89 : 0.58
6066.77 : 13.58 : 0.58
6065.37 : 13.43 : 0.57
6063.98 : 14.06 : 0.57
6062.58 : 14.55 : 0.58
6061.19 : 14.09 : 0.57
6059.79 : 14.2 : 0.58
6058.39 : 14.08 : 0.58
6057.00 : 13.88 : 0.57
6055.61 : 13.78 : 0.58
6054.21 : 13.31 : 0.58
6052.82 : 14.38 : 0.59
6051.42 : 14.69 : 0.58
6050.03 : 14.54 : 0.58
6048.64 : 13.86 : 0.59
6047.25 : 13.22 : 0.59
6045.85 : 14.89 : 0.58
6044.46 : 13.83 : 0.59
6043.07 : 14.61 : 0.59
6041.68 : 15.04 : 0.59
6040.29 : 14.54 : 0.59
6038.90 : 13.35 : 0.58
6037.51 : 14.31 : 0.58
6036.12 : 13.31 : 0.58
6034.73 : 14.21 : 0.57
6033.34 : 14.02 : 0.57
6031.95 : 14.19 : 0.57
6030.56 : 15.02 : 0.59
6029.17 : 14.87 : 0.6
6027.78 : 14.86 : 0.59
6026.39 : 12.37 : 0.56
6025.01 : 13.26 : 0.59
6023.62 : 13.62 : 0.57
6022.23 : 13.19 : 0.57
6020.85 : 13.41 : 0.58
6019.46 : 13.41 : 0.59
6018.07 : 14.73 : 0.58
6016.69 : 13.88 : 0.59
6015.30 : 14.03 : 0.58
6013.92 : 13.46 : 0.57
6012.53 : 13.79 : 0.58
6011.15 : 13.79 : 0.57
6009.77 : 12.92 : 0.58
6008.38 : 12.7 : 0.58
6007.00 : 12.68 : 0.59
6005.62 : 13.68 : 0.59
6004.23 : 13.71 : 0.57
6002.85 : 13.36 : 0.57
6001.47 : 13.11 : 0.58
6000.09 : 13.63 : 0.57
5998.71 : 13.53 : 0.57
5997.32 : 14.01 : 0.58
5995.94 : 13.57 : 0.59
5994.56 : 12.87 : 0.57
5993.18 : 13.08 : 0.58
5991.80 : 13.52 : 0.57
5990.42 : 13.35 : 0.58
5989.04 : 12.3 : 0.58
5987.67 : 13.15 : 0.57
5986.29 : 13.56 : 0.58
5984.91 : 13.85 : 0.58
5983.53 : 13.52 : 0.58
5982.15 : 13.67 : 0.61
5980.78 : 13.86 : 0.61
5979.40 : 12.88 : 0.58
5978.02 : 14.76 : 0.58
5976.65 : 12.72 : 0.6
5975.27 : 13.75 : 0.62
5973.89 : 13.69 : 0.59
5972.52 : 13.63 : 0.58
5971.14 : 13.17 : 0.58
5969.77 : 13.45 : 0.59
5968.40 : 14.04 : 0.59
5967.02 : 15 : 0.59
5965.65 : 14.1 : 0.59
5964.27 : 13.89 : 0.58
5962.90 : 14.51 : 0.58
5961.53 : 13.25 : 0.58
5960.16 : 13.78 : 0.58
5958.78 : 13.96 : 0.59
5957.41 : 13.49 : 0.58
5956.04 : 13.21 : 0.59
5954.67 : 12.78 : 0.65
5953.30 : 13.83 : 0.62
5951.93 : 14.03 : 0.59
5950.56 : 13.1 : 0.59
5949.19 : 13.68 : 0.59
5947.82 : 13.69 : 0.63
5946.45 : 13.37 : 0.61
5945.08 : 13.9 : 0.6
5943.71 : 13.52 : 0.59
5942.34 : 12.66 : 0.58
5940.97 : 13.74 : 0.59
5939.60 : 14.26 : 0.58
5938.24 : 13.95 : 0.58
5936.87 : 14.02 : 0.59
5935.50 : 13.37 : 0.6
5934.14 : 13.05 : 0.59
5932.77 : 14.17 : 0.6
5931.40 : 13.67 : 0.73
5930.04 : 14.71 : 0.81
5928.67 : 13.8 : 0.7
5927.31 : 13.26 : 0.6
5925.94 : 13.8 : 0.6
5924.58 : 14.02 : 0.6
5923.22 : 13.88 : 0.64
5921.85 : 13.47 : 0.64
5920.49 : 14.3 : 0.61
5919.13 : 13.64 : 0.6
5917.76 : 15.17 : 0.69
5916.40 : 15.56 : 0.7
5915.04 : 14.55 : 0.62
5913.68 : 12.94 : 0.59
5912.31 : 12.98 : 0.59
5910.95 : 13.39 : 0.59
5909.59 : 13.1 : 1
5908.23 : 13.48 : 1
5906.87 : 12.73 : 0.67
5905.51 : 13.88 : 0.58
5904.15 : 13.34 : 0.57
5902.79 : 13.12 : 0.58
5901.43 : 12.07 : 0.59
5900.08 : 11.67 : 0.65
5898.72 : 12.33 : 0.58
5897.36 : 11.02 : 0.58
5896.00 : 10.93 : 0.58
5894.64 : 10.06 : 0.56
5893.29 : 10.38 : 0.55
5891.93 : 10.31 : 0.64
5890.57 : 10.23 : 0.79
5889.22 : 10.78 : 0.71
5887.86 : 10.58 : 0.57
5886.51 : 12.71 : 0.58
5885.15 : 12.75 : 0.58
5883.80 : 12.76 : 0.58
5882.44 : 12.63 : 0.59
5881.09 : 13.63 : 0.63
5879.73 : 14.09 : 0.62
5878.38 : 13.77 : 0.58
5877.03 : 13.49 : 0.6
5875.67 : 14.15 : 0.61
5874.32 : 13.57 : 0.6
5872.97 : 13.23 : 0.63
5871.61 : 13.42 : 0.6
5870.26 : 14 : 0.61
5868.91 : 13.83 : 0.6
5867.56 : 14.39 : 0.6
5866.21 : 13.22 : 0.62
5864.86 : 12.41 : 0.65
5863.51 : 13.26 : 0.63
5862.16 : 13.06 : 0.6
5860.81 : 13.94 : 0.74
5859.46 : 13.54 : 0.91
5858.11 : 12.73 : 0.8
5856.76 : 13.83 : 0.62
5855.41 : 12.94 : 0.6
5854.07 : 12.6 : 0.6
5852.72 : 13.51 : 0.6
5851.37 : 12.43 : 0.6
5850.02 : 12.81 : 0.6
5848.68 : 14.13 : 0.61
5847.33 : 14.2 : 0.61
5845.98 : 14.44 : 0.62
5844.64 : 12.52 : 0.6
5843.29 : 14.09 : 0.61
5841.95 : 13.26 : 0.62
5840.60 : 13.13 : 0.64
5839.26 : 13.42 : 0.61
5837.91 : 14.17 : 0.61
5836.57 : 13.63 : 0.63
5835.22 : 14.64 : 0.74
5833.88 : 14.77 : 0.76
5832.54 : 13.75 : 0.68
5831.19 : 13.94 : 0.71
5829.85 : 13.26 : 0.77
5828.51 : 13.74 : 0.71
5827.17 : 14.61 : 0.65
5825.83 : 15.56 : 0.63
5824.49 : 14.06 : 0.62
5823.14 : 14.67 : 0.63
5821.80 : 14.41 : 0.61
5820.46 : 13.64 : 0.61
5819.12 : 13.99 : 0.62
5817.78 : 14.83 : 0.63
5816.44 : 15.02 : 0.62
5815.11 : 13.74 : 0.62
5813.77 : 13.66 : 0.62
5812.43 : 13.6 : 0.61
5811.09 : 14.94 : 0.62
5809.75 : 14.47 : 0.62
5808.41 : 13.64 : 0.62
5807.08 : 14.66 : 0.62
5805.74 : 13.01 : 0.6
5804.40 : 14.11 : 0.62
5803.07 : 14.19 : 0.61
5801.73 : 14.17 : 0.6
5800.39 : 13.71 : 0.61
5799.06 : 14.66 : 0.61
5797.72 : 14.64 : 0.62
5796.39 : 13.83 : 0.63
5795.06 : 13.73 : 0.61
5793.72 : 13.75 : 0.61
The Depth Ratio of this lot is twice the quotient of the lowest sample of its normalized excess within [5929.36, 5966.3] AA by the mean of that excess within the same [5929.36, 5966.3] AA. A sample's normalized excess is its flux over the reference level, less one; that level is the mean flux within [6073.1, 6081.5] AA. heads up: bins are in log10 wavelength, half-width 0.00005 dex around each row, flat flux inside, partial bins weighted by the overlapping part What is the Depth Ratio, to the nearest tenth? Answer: 5.6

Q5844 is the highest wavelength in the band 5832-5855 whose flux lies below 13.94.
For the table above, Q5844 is 5854.07 AA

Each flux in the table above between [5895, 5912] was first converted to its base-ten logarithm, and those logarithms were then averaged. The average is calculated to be 1.10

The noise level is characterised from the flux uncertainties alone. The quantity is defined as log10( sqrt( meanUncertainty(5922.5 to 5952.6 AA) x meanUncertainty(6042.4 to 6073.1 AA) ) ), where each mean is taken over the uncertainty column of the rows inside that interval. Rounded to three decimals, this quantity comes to -0.223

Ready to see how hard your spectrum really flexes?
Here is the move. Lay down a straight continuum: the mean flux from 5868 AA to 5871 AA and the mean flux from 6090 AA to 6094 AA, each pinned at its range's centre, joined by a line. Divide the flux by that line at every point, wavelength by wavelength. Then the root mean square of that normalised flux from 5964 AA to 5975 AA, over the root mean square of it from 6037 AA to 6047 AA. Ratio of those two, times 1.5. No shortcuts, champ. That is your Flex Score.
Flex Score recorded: 1.42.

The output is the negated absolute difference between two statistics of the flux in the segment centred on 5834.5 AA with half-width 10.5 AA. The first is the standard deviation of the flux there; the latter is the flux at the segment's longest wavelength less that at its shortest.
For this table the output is -2.3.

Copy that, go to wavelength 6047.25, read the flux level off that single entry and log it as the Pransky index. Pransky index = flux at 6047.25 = 13.22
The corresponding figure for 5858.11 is 12.73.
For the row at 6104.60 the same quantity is 13.2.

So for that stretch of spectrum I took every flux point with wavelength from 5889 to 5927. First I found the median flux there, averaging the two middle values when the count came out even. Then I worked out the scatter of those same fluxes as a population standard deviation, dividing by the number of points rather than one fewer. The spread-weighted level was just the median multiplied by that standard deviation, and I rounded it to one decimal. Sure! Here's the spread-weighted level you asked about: 19.9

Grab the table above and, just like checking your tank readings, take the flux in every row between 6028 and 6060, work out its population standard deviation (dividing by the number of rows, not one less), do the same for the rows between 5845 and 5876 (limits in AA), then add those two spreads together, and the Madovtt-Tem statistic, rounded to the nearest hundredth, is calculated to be 1.15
